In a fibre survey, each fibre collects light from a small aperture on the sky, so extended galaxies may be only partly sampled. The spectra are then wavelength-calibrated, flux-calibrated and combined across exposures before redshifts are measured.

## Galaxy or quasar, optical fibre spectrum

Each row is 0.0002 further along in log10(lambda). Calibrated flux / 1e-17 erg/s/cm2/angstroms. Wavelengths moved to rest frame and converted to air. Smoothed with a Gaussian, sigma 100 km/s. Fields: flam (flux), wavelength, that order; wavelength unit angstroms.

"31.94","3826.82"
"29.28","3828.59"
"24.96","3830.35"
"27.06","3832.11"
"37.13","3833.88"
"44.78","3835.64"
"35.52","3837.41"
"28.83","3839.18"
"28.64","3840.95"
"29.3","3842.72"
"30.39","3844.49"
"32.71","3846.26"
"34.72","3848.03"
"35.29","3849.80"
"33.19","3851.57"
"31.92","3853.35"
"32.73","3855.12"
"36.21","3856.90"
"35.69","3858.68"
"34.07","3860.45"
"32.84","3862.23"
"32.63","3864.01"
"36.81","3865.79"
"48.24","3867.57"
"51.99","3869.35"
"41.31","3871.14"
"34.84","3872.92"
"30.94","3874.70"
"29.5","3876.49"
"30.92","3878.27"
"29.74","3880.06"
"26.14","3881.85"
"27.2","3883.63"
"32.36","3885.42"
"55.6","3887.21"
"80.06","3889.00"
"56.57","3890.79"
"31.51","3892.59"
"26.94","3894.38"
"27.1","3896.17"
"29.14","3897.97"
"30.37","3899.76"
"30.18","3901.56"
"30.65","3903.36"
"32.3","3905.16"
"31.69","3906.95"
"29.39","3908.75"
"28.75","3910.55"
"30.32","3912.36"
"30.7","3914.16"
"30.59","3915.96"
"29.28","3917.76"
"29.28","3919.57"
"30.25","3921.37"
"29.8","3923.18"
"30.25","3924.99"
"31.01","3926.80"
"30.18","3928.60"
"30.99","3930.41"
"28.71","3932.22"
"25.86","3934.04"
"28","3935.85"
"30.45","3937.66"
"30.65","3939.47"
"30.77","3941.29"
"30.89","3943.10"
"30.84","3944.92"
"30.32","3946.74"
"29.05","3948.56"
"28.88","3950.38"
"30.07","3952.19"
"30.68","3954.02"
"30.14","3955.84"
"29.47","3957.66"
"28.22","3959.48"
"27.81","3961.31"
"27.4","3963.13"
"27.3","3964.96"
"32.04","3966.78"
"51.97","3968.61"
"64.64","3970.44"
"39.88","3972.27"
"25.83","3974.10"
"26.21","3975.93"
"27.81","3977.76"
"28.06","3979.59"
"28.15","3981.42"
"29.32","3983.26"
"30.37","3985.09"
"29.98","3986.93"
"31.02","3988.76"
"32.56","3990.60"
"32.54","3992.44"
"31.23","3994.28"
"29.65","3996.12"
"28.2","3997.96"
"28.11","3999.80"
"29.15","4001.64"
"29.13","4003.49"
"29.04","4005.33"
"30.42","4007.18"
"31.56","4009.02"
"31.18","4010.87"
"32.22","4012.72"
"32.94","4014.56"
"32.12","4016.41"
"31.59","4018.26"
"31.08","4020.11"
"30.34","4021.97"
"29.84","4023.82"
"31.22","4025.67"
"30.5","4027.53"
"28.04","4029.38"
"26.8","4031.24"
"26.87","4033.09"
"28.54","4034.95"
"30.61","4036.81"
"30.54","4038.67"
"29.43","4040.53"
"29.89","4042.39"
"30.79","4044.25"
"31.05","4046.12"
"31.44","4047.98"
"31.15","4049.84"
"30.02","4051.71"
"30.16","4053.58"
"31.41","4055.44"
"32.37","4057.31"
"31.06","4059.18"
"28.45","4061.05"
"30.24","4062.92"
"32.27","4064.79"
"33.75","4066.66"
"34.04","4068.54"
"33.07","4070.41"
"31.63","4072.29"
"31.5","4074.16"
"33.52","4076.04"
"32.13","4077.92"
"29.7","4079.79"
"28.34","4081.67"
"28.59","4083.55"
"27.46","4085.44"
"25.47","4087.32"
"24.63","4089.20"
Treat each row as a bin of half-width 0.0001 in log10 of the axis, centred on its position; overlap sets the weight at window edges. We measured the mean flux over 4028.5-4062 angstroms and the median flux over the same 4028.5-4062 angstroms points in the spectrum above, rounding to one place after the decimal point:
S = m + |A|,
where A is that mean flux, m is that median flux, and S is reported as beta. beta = 60.3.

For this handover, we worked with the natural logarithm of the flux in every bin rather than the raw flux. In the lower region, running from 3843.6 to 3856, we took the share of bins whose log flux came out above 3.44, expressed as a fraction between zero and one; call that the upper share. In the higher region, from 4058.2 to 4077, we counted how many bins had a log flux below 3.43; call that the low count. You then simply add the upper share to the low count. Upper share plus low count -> 2.9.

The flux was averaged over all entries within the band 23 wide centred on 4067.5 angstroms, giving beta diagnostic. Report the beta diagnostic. 32.0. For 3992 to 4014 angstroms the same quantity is 30.2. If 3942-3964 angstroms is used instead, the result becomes 29.5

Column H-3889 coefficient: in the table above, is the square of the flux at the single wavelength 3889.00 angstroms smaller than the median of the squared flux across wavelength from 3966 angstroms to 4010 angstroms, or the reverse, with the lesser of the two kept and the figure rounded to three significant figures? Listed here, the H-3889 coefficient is 889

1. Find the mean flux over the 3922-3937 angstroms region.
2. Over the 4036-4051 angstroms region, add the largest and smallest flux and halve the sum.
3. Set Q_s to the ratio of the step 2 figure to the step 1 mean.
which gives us 1.04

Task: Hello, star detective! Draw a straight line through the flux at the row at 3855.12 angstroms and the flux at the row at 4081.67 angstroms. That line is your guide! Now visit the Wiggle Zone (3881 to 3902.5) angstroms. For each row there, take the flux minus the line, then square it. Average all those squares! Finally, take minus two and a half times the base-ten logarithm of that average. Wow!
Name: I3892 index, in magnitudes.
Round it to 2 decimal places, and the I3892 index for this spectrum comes -6.19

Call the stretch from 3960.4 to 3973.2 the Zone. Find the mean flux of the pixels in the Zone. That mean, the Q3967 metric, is 38.7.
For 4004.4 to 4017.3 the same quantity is 31.4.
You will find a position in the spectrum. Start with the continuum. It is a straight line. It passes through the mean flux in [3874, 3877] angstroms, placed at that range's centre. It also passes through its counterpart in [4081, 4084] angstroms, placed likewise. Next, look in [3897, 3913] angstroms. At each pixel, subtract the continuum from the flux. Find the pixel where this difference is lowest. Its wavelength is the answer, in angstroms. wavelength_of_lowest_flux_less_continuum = 3910.55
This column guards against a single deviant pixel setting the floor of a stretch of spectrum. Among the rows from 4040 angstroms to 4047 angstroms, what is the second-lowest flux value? 29.89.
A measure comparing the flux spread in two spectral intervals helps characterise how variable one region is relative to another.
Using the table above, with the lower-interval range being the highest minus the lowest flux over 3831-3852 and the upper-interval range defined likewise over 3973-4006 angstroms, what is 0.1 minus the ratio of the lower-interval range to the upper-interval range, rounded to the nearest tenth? -2.5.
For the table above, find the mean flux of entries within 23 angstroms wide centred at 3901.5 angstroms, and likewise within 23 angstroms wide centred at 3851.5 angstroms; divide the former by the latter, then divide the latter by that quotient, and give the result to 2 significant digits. 34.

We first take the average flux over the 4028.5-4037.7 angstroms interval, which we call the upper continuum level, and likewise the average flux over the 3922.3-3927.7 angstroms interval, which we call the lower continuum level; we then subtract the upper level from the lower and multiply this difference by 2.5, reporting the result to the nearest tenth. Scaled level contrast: 5.5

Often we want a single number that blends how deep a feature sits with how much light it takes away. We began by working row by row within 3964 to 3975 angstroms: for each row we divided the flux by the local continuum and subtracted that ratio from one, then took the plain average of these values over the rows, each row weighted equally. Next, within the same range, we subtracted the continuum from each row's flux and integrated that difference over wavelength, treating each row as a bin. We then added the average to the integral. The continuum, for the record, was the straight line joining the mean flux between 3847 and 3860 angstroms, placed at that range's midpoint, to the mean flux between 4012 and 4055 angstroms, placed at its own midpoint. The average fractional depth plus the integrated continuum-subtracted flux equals 94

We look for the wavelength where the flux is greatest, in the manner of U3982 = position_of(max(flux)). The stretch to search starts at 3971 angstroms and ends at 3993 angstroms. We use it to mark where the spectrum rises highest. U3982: 3972.27 angstroms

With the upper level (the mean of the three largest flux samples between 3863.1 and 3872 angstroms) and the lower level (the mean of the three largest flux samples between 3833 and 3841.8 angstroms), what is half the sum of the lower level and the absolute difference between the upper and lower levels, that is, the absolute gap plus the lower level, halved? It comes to 23.6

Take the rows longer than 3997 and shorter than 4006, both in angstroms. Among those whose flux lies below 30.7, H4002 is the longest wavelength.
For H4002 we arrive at 4005.33 angstroms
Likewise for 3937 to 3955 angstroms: 3954.02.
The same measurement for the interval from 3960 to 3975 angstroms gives 3974.10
